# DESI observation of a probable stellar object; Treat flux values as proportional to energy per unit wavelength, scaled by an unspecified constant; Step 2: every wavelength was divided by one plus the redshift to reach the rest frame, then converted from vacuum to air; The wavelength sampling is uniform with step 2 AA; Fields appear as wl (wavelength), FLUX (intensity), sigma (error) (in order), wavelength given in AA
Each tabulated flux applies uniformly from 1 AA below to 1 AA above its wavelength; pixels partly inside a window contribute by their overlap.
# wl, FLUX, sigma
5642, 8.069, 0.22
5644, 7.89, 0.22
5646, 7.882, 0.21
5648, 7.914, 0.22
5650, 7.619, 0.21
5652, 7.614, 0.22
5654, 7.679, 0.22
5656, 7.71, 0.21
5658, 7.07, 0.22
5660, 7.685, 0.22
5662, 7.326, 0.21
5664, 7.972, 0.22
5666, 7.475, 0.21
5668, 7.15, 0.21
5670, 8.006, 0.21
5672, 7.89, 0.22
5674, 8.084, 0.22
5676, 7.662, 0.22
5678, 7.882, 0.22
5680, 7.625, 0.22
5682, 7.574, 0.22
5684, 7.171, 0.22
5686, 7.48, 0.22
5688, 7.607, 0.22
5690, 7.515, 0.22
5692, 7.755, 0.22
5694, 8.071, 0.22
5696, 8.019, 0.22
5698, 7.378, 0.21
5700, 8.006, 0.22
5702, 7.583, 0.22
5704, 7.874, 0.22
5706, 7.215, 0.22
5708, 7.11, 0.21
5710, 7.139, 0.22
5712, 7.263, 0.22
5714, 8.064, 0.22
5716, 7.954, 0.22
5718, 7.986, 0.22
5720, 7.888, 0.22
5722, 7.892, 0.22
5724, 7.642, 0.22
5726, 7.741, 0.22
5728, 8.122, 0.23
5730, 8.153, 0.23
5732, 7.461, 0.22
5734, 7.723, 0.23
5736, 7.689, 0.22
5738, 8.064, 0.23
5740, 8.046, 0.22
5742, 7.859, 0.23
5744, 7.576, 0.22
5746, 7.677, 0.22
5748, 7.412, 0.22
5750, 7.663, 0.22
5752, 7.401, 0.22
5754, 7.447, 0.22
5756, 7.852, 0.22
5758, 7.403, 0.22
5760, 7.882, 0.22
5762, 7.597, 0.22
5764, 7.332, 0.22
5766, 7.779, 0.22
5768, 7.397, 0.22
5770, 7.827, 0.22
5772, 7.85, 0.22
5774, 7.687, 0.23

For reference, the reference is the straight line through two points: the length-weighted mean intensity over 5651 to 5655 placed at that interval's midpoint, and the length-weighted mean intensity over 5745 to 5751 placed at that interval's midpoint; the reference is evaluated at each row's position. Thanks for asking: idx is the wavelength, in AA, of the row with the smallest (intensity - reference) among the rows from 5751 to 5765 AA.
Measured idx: 5764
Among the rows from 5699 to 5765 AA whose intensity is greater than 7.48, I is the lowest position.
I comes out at 5700 AA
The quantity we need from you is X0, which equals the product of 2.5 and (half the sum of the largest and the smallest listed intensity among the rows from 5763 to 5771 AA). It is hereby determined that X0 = 18.9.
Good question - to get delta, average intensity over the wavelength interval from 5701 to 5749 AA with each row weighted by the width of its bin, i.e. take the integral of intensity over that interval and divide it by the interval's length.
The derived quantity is 7.71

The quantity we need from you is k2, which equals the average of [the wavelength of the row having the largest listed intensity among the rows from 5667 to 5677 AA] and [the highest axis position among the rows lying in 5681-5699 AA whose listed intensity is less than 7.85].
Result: 5686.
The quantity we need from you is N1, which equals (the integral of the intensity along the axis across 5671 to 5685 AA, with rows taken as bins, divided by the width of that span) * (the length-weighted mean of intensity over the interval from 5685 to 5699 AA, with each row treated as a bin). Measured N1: 59.2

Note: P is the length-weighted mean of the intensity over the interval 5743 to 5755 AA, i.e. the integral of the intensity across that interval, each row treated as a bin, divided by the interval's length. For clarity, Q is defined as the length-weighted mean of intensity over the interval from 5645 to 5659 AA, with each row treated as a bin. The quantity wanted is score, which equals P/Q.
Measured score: 0.99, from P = 7.53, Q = 7.64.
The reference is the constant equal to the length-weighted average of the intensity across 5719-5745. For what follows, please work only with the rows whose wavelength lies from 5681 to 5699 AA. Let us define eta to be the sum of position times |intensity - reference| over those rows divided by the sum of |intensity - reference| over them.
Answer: 5689.3 AA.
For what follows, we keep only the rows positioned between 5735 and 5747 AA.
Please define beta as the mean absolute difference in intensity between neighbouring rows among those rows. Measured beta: 0.19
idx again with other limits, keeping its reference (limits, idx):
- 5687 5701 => 5698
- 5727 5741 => 5732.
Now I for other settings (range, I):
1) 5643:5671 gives 5644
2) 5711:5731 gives 5714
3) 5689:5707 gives 5690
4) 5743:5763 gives 5744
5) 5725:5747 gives 5726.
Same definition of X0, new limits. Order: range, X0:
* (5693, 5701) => 19.3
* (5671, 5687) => 19.1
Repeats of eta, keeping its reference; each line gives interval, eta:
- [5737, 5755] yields 5747.5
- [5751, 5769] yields 5759.8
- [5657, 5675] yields 5664.4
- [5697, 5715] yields 5707.0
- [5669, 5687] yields 5680.4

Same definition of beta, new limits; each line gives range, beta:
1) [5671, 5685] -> 0.26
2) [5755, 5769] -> 0.38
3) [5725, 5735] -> 0.34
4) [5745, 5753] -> 0.26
